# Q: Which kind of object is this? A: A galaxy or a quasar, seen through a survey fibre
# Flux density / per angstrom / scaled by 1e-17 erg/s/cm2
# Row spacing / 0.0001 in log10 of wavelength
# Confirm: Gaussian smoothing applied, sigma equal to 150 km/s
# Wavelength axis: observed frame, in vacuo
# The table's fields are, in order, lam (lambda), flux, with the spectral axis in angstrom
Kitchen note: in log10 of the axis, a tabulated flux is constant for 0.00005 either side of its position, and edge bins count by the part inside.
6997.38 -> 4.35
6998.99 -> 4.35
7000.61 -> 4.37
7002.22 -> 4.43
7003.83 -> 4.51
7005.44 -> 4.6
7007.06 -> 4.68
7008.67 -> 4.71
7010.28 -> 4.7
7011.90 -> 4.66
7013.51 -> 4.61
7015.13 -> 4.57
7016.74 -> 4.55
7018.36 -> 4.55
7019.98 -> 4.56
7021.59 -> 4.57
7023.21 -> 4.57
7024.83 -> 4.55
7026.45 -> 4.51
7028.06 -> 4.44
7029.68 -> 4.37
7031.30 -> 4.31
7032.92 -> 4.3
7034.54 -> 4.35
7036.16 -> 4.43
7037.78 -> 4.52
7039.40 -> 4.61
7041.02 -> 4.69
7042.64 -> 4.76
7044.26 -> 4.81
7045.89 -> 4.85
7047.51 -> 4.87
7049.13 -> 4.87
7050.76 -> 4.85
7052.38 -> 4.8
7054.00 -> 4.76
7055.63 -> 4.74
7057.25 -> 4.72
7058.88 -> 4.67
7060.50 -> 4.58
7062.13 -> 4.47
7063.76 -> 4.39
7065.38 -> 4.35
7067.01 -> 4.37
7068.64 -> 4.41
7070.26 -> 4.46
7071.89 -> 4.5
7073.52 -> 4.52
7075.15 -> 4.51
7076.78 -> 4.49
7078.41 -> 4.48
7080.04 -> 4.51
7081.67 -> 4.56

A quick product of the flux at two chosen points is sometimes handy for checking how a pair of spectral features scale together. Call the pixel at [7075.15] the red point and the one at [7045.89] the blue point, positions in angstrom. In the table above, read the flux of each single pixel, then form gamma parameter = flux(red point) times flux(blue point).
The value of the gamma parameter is 21.9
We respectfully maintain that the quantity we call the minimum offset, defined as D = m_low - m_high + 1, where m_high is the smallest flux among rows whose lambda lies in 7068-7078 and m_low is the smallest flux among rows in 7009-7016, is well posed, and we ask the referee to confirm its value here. 1.2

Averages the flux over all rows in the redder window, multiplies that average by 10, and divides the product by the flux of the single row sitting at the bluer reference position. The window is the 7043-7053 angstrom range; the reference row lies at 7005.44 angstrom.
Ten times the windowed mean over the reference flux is 10.5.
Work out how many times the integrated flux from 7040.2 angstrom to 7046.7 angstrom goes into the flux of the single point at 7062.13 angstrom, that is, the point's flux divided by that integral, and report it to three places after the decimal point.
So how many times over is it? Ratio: 0.144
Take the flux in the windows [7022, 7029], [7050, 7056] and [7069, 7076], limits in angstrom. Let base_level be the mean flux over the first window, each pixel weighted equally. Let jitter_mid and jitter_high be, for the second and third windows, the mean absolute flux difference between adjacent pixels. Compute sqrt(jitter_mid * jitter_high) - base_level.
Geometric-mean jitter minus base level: -4.49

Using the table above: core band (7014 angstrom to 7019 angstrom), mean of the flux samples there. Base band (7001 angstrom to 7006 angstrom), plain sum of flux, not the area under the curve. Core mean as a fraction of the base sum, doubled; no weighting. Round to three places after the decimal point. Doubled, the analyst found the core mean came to 0.673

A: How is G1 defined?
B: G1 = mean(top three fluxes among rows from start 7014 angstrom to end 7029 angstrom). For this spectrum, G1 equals 4.6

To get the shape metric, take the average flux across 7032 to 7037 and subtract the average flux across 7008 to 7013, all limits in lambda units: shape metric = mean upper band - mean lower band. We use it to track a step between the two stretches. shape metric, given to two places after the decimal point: -0.33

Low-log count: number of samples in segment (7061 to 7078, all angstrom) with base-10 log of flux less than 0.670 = 10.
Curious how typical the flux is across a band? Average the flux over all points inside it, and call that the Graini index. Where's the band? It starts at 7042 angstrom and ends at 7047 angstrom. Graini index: 4.81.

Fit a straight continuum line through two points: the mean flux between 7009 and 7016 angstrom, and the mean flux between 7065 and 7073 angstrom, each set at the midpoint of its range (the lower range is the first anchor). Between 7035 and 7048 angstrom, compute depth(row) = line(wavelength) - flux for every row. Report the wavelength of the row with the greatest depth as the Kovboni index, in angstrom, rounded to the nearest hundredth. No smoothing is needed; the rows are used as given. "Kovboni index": 7036.16 angstrom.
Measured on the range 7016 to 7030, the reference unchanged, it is 7029.68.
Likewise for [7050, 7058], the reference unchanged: 7057.25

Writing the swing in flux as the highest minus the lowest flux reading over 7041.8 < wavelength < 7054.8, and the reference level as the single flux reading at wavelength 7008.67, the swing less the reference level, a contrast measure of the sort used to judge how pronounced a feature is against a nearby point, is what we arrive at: -4.60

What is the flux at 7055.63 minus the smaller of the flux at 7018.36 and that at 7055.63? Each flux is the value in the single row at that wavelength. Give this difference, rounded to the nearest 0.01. 0.19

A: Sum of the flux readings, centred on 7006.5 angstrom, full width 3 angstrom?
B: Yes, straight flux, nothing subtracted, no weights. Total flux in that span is 9.28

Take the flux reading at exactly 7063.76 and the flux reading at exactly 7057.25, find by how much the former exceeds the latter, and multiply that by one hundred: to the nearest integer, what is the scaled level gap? -33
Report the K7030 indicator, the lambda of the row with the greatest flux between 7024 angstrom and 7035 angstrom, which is 7024.83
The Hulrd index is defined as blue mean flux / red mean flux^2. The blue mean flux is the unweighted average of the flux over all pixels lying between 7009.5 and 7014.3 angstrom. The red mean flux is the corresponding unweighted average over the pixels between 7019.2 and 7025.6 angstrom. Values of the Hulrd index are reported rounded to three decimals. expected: 0.224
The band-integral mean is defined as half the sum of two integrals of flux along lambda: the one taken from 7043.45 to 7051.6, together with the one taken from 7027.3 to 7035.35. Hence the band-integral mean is 37.3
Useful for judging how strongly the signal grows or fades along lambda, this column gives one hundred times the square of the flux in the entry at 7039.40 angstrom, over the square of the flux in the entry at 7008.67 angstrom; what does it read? 96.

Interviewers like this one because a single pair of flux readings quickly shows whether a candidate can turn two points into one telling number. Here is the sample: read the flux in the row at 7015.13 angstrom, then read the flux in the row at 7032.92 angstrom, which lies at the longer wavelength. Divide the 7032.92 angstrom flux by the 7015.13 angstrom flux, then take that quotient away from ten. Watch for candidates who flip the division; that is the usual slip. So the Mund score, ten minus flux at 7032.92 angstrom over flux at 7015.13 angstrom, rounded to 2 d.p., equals 9.06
